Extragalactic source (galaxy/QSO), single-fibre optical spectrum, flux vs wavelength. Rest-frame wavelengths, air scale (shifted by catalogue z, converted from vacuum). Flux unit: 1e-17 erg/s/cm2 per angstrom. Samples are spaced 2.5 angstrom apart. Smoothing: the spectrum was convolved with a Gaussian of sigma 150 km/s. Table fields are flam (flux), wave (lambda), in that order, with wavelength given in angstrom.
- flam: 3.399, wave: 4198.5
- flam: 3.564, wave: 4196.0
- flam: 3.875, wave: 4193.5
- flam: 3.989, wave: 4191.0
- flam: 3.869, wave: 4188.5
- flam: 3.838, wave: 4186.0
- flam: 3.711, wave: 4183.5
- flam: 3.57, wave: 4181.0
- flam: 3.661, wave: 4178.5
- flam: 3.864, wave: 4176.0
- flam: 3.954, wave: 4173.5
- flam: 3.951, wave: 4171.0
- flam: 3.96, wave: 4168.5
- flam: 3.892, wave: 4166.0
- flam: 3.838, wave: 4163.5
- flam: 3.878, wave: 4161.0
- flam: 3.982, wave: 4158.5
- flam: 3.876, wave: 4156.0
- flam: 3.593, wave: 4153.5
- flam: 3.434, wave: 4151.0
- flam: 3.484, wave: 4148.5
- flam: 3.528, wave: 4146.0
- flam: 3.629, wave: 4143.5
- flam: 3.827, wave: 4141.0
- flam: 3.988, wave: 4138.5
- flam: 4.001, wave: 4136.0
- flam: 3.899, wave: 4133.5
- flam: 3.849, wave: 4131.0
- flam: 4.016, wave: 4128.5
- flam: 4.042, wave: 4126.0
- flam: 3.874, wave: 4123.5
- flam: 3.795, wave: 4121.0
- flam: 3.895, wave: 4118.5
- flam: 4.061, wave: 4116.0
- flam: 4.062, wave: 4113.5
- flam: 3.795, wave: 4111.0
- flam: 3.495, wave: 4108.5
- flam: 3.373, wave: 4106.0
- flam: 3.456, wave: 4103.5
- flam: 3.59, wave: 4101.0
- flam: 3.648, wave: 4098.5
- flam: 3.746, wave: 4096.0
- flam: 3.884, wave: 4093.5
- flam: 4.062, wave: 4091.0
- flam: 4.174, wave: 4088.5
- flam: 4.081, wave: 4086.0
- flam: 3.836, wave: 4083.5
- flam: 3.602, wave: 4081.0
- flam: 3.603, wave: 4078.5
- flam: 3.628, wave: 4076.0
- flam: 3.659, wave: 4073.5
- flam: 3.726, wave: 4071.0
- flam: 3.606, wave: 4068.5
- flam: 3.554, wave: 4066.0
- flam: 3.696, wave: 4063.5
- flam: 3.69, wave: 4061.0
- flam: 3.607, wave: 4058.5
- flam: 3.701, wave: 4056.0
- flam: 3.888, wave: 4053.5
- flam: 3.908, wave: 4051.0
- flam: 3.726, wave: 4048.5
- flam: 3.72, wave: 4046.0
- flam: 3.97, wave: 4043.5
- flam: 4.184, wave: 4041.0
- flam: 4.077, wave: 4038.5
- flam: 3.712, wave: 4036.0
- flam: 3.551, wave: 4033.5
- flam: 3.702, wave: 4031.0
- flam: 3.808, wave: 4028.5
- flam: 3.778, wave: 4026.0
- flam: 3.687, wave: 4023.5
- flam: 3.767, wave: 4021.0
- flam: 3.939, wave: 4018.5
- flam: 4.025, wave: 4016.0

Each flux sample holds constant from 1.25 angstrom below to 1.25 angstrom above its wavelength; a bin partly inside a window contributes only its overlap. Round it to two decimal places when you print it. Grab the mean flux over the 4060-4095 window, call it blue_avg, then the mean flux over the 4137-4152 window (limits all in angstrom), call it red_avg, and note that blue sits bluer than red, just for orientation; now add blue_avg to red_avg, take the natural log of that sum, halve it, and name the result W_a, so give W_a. 1.00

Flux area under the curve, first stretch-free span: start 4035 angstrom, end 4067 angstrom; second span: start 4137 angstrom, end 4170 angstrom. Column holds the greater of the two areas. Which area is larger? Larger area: 124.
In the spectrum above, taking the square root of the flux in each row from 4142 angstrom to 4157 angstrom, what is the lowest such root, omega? 1.85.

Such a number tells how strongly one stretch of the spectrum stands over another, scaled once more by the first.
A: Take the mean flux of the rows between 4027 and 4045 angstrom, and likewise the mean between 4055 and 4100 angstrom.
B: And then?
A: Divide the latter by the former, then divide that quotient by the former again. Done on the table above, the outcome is 0.252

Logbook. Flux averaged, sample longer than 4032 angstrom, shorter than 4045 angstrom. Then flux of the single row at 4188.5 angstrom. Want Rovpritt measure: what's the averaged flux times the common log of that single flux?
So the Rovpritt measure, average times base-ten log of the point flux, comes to 2.29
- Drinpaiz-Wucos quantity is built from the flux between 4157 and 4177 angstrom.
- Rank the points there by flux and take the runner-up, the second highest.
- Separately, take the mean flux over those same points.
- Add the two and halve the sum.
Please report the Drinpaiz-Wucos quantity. 3.94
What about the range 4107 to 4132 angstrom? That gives 3.97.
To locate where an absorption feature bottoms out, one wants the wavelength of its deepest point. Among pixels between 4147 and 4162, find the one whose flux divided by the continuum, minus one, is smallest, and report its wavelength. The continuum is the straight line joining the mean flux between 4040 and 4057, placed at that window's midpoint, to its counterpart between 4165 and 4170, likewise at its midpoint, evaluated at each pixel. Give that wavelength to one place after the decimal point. 4151.0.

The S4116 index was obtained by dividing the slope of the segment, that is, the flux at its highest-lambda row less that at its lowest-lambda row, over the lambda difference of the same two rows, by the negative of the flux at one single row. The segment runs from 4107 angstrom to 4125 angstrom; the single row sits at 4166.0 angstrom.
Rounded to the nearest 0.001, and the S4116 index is -0.006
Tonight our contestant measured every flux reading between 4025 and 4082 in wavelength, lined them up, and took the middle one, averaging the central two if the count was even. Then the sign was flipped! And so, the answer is -3.702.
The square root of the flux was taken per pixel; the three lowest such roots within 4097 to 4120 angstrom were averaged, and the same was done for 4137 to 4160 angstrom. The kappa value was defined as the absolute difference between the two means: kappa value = 0.011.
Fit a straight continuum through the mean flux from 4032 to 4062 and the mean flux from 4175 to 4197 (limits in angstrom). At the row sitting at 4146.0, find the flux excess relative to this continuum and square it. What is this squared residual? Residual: 0.065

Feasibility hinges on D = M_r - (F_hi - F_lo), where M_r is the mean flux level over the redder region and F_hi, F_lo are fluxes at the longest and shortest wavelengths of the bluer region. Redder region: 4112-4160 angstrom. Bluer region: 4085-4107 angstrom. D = 4.5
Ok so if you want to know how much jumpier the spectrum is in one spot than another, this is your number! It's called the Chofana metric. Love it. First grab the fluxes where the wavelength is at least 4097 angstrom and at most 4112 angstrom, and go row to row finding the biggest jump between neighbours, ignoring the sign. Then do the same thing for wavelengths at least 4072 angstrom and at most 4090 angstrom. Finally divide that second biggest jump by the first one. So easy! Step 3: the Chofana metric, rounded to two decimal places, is 0.82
